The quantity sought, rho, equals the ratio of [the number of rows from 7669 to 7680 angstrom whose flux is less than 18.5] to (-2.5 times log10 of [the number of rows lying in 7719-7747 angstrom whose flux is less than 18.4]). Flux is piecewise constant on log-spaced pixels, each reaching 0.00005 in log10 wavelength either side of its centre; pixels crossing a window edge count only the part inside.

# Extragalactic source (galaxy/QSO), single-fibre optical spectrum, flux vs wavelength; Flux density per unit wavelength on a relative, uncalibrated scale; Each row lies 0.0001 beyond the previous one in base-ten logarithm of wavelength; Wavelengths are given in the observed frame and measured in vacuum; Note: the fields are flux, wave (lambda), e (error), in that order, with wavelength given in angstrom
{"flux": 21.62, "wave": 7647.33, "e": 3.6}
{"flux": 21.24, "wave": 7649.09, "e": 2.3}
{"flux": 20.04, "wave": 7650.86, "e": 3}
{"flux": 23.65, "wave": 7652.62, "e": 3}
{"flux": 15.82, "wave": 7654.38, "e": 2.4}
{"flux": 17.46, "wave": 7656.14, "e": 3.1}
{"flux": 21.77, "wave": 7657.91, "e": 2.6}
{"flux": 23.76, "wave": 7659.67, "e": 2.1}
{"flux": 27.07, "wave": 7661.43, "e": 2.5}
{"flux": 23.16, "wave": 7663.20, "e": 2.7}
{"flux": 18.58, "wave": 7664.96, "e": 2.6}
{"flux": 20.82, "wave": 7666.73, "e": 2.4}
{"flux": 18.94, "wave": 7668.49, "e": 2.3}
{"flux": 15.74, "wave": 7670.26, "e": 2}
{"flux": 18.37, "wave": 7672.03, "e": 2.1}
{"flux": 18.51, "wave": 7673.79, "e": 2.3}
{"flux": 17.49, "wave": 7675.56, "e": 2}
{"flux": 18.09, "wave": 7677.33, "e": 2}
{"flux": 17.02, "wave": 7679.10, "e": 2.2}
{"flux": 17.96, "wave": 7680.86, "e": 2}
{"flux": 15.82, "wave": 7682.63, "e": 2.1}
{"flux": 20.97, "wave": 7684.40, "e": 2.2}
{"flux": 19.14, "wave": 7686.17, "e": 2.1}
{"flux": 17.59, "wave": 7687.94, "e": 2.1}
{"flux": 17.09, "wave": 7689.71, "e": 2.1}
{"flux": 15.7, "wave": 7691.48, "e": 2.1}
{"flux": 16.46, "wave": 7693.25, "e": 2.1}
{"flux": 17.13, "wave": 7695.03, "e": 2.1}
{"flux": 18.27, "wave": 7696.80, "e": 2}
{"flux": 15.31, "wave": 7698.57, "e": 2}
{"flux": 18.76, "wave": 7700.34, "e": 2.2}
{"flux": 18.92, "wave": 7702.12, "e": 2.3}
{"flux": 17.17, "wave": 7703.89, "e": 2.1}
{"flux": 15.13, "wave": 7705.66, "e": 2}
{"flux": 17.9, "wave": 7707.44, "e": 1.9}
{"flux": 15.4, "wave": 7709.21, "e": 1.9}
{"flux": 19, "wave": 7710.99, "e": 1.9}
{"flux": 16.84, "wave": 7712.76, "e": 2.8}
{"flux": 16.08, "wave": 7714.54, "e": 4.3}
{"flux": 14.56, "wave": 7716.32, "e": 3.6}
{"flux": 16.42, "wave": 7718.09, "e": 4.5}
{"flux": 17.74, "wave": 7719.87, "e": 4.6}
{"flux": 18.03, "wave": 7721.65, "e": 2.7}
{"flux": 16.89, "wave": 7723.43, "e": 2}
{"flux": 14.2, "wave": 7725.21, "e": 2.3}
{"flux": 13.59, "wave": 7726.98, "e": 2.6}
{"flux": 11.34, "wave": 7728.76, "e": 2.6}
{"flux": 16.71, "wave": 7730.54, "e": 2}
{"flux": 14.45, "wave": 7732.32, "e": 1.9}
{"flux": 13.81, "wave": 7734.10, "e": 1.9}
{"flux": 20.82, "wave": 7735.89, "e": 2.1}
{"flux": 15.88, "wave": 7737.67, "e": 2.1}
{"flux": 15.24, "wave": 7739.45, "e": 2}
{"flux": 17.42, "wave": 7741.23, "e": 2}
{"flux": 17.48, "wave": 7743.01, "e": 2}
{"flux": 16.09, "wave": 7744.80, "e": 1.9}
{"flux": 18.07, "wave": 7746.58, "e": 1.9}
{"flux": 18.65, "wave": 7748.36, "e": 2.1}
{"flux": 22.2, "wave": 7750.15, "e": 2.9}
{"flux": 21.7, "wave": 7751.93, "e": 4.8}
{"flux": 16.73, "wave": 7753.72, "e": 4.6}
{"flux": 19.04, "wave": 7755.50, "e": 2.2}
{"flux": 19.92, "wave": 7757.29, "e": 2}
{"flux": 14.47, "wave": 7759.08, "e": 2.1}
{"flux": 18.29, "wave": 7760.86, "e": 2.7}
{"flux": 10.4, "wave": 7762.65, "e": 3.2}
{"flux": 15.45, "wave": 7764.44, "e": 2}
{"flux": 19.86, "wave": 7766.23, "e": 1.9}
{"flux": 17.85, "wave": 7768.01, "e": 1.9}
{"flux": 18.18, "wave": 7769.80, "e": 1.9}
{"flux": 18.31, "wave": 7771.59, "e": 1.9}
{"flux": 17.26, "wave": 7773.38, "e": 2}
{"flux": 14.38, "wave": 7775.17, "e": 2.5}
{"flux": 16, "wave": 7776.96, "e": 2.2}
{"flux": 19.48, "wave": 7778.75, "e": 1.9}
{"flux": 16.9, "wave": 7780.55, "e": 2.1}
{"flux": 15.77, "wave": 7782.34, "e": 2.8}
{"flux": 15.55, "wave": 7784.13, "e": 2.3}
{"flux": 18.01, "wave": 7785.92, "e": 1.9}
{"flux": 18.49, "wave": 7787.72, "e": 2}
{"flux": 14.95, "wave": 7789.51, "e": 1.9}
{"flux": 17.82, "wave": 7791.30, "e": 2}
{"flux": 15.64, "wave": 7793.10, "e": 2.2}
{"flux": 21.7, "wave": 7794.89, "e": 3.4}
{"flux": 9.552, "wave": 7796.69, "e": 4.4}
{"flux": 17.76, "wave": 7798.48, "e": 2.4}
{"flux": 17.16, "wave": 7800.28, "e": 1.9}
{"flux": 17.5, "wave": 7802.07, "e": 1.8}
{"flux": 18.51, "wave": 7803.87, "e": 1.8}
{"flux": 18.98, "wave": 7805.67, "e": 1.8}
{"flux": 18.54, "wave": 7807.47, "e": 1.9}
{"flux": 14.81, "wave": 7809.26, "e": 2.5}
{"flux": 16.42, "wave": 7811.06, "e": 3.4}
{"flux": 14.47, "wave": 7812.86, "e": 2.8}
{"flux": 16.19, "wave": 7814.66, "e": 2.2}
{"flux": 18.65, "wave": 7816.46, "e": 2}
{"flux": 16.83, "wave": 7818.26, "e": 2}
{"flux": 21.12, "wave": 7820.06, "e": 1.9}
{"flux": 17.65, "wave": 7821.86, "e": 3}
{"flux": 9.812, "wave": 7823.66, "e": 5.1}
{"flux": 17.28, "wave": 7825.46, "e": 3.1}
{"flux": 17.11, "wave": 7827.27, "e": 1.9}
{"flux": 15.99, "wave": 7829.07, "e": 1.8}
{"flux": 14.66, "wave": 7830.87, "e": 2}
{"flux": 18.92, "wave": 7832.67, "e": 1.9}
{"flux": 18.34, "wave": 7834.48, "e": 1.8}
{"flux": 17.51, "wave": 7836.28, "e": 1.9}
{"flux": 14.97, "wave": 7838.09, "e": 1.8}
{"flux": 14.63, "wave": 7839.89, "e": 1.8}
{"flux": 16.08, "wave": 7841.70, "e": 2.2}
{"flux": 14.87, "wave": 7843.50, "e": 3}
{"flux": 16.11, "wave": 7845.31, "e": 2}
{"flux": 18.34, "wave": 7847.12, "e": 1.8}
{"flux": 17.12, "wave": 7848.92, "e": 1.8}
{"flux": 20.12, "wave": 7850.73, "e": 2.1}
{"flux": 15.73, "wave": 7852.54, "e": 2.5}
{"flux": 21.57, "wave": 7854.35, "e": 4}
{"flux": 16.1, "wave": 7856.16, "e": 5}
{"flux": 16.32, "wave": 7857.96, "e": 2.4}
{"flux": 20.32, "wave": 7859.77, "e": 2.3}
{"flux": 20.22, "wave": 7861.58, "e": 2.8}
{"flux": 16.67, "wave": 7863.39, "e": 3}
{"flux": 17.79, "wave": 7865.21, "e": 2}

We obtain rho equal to -1.7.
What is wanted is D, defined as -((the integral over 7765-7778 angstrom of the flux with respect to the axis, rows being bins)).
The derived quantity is -226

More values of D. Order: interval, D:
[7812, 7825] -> -214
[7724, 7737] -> -196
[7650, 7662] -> -255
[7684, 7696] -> -211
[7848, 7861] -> -237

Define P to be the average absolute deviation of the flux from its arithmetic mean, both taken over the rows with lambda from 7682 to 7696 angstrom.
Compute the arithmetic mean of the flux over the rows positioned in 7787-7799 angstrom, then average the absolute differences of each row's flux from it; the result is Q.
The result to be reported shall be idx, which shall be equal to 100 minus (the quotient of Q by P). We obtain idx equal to 97.9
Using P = 1.3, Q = 2.7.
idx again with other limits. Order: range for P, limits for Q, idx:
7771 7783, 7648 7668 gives 98.1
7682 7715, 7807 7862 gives 98.6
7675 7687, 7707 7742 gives 98.5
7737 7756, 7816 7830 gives 98.9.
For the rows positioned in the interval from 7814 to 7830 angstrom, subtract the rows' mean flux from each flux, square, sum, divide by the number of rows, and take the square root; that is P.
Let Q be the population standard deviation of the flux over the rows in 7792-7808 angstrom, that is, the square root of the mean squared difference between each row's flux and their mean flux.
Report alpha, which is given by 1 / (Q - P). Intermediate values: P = 2.8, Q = 3.13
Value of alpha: 3.5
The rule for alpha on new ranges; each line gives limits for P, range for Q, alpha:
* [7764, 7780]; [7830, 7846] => -5.8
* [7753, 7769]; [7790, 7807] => 4.8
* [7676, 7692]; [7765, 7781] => 16.5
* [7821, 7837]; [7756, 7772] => 3.6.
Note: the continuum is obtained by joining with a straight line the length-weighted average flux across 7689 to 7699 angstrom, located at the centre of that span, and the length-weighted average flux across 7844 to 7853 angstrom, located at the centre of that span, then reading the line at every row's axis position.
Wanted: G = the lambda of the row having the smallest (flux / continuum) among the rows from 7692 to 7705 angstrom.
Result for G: 7698.57 angstrom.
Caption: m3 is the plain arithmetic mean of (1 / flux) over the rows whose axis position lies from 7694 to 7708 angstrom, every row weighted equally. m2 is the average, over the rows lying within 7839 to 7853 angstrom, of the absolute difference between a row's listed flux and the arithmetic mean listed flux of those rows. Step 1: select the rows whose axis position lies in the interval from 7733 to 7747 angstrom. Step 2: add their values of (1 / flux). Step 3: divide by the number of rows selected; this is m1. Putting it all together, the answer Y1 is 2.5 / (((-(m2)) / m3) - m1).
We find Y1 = -0.102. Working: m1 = 0.0601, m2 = 1.4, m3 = 0.0581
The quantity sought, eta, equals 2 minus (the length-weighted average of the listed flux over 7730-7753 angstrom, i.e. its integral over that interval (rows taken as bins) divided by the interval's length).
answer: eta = -15.6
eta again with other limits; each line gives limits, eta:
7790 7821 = -15.1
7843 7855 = -15.7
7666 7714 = -15.6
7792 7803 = -14.6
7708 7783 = -14.8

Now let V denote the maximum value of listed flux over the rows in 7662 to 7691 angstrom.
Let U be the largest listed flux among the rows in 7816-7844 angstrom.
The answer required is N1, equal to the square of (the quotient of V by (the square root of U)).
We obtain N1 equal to 25.4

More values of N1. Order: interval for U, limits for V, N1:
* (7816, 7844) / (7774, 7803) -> 22.3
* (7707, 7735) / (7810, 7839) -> 23.5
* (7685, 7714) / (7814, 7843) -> 23.3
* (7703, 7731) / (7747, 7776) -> 25.9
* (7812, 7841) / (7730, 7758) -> 23.3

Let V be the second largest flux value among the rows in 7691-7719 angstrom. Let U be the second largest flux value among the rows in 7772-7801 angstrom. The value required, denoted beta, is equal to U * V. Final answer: 369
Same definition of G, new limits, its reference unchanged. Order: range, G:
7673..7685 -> 7682.63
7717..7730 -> 7728.76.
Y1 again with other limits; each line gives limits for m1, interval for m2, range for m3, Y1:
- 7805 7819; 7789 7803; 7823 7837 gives -0.068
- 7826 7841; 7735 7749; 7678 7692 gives -0.110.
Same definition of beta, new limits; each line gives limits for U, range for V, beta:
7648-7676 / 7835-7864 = 483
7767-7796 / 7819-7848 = 369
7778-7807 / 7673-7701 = 373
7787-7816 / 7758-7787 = 370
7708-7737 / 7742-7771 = 412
